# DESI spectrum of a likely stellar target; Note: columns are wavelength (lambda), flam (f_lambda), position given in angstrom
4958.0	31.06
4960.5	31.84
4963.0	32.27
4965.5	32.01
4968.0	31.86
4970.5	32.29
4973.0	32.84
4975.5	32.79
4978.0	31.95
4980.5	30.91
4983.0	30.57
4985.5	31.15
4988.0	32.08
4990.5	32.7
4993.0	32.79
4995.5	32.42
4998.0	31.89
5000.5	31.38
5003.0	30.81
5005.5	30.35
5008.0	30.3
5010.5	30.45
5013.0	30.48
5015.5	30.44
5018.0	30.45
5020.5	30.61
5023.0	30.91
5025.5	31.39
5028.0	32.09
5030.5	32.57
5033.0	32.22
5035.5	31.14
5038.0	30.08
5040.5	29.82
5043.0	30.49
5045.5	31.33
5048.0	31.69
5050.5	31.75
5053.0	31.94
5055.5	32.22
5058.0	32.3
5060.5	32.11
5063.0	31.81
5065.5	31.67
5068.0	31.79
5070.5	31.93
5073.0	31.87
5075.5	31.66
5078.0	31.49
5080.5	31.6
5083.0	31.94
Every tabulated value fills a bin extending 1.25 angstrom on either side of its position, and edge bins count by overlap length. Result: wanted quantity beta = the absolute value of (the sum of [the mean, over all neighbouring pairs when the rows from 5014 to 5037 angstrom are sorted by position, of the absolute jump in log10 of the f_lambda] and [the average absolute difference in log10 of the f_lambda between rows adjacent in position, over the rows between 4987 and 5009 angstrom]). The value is 0.0116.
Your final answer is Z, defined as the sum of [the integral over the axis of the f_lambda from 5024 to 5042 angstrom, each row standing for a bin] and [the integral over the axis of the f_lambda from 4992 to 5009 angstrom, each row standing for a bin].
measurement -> 1098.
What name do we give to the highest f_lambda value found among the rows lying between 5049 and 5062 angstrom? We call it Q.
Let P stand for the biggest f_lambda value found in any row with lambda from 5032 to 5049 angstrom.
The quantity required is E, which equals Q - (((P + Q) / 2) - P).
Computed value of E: 32.3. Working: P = 32.22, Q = 32.3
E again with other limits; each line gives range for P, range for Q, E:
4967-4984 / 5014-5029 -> 32.5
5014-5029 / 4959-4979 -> 32.5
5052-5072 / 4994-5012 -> 32.4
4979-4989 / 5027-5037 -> 32.3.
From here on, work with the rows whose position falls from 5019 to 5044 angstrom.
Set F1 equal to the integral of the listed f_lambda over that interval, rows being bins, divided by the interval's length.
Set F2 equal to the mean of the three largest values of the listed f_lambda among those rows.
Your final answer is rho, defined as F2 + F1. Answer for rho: 63.4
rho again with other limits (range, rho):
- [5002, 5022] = 61.1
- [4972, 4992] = 64.6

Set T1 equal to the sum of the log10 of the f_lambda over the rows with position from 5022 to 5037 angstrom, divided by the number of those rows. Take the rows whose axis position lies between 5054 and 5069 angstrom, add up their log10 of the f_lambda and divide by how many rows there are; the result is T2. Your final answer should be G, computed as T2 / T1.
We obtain 1.00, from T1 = 1.50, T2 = 1.50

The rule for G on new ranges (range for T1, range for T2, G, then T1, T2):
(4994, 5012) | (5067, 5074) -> 1.01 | 1.49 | 1.50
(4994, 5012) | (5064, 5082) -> 1.01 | 1.49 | 1.50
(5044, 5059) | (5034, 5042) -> 0.99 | 1.50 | 1.48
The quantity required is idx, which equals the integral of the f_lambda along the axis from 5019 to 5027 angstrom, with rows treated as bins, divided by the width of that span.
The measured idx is 31.0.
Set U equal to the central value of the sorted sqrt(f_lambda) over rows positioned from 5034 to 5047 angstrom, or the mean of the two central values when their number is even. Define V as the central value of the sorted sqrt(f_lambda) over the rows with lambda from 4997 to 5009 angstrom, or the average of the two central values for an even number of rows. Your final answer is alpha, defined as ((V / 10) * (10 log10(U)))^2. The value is 17.0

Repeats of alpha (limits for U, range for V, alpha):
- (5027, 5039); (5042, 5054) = 18.0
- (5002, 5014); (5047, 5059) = 17.6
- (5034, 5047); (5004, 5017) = 16.8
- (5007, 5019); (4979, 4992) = 17.1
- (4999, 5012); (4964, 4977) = 17.8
